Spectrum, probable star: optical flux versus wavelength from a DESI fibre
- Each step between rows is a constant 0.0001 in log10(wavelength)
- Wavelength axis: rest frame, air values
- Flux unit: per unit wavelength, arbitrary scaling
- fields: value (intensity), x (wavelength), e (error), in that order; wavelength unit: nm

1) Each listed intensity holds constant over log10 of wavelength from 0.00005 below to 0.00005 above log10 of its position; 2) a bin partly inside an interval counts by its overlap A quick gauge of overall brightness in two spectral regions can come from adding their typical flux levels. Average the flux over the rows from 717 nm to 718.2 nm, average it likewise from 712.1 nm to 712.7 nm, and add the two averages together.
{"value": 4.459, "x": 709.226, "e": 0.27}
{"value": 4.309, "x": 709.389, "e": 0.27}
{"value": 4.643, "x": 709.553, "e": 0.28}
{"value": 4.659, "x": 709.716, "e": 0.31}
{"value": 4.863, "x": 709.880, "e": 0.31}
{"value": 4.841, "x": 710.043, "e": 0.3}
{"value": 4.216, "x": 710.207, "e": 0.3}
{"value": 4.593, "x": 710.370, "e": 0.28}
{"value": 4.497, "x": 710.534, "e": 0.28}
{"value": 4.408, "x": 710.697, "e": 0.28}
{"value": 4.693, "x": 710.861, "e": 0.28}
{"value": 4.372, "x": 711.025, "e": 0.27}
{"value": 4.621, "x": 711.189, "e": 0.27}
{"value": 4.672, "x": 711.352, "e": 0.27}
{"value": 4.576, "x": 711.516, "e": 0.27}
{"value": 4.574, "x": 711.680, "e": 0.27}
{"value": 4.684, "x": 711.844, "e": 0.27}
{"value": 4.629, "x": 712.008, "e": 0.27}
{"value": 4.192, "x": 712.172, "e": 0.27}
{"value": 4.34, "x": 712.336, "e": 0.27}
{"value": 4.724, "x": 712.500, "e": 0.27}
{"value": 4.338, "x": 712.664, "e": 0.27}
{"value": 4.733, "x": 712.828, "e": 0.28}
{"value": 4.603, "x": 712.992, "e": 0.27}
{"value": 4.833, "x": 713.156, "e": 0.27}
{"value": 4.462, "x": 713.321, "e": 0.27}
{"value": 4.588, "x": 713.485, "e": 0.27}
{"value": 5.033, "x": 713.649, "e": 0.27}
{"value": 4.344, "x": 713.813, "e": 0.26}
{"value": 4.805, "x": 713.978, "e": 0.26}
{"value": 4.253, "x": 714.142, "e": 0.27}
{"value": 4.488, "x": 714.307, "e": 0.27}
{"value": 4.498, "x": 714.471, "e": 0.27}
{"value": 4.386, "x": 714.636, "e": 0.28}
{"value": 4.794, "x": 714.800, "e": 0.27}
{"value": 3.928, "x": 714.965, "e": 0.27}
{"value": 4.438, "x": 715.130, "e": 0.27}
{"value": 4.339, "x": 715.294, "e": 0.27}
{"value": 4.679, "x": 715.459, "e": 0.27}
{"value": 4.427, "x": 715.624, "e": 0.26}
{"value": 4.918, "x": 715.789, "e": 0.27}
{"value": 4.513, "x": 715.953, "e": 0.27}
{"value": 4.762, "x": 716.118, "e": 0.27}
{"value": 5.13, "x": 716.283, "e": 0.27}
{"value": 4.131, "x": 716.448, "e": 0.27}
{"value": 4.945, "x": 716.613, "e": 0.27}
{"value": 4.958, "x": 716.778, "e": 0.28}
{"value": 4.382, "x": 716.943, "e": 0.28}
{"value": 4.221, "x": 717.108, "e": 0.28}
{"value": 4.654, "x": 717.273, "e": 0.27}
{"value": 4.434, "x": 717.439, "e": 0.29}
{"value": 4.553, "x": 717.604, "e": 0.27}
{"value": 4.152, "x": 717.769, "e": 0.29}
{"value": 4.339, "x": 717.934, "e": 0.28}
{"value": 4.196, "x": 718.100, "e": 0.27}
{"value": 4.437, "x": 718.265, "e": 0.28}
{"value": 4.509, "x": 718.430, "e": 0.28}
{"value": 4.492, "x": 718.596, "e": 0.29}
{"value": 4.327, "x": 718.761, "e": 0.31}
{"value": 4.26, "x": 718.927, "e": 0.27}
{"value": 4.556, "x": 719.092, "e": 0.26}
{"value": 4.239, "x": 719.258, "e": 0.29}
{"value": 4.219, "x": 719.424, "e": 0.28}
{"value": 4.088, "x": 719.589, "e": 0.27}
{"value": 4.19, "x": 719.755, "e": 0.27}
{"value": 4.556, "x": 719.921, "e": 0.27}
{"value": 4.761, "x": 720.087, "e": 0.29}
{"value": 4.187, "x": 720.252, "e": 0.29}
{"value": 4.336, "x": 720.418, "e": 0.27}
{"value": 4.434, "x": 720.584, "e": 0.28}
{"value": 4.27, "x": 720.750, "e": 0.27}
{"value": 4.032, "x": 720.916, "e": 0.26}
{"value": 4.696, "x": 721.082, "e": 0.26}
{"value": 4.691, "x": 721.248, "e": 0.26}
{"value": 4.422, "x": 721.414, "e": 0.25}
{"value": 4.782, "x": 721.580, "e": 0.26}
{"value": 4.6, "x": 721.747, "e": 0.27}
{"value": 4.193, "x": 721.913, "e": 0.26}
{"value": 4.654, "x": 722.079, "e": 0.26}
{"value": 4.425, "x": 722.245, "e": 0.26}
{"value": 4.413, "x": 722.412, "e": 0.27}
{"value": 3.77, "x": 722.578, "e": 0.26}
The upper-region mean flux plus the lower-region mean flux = 8.8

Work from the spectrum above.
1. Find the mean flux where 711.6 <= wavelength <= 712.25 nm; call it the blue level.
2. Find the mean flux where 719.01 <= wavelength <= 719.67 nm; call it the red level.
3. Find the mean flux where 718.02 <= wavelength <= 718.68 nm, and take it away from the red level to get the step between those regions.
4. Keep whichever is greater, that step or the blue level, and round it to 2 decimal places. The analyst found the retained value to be 4.52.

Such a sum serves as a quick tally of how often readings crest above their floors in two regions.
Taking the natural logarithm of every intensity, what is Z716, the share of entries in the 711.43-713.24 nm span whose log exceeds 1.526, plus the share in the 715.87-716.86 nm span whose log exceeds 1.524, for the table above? 1.2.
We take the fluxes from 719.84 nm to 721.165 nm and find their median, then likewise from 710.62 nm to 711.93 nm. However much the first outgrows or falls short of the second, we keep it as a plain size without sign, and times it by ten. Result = 2.1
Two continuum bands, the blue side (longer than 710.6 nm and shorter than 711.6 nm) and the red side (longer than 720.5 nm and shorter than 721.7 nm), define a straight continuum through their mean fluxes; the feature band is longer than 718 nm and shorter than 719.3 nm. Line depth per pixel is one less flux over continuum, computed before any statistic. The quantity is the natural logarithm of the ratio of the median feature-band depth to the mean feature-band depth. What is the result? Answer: 0.0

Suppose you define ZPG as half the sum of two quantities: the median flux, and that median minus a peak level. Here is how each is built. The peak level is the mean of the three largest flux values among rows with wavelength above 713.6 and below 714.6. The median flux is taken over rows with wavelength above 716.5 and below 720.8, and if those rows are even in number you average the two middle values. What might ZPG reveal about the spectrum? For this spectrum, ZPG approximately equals 1.97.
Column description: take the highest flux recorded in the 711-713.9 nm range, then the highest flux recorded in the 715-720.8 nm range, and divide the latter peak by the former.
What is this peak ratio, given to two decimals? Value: 1.02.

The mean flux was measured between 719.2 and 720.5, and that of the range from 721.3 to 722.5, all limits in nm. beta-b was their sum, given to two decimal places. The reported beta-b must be 8.82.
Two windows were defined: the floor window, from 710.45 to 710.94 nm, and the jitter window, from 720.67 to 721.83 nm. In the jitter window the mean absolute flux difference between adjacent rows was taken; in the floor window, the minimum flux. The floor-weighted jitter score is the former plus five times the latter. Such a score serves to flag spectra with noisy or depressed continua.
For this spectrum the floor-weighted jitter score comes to 22.3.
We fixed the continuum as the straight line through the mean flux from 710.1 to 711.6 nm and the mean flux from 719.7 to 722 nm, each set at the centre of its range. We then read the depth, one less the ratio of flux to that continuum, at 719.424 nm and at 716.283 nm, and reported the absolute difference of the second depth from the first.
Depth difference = 0.20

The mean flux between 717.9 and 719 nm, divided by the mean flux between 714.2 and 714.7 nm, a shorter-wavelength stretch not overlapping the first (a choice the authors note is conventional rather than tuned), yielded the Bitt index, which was 0.98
